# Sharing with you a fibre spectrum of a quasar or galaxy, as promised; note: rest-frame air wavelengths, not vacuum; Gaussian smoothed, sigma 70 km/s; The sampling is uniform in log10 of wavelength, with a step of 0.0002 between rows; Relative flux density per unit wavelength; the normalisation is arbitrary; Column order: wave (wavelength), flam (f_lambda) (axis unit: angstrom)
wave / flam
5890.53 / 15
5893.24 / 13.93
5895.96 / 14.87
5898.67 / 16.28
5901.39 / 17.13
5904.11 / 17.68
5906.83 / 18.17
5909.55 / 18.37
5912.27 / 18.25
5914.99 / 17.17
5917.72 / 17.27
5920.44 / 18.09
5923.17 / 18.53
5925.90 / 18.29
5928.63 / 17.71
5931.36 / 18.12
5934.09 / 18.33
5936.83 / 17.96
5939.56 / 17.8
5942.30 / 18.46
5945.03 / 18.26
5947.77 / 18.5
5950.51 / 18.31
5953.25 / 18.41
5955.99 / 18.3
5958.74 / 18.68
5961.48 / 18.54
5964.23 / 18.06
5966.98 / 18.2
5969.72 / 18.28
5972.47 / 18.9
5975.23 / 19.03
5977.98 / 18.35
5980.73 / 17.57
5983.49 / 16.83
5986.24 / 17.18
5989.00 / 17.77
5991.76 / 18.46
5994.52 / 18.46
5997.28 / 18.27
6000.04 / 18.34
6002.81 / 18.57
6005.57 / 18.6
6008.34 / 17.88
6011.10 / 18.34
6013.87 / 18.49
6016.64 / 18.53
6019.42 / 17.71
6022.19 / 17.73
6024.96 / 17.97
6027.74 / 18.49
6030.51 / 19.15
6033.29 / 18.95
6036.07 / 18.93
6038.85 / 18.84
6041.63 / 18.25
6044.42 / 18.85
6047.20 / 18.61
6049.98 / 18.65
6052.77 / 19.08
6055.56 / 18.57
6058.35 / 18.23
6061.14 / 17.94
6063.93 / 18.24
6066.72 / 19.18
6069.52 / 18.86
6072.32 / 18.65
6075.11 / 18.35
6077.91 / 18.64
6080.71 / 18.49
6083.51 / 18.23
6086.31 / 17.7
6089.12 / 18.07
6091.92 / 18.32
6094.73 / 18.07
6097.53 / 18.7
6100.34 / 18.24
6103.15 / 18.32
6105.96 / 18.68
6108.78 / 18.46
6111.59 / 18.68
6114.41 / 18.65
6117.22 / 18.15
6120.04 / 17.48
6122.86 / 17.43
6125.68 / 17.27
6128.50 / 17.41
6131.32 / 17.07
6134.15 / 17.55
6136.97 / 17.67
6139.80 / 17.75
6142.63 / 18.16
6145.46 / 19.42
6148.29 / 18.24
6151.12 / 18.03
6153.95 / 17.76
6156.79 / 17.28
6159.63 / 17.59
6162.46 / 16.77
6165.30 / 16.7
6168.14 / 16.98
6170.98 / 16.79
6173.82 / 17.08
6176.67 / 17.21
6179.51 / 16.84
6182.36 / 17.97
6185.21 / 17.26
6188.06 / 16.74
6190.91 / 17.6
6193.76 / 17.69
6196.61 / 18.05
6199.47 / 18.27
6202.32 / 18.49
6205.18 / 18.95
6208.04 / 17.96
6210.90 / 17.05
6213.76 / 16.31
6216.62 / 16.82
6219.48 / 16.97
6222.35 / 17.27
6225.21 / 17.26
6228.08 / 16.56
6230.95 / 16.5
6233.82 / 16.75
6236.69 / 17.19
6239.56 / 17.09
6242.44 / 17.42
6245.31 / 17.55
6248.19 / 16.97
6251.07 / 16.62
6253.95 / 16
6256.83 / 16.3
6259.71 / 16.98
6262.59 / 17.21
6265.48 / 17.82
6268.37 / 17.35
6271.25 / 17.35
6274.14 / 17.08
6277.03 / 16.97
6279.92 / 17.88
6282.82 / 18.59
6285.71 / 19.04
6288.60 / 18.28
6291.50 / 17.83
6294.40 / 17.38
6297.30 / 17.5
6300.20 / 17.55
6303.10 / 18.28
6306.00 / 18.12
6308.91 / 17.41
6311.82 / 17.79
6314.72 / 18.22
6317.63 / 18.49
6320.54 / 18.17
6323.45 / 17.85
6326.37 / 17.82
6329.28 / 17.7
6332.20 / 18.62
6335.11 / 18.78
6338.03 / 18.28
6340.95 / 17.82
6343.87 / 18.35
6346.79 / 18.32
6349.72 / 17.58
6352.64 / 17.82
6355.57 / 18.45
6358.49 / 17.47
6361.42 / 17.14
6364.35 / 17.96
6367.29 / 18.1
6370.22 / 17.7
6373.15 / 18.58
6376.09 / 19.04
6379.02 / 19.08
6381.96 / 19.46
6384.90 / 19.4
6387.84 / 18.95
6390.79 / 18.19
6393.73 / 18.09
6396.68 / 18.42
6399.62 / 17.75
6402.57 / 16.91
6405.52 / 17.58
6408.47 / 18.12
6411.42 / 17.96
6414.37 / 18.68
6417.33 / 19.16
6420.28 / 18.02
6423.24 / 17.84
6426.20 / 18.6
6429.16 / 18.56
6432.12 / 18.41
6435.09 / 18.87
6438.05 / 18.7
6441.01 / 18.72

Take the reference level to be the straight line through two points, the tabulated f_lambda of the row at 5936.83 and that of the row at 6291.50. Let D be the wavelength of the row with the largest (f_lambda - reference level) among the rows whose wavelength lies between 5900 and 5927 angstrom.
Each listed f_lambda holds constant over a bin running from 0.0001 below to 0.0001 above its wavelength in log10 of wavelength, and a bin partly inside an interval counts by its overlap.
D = 5923.17 angstrom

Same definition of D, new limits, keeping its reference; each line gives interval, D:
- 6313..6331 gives 6317.63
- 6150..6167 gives 6151.12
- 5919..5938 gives 5923.17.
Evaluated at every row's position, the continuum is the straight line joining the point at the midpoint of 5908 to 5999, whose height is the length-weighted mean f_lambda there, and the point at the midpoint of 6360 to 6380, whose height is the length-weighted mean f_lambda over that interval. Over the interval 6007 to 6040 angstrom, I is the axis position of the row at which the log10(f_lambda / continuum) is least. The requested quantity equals 6019.42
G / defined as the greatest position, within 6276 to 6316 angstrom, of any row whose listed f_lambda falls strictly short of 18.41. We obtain 6314.72 angstrom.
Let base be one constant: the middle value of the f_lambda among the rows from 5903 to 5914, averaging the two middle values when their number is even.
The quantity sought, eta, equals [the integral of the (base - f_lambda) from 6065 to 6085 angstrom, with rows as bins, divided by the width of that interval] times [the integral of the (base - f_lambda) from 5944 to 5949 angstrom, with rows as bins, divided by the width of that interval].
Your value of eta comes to 0.07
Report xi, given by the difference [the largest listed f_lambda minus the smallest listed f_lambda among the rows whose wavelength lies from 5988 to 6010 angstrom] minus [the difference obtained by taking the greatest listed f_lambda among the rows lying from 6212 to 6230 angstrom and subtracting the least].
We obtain -0.1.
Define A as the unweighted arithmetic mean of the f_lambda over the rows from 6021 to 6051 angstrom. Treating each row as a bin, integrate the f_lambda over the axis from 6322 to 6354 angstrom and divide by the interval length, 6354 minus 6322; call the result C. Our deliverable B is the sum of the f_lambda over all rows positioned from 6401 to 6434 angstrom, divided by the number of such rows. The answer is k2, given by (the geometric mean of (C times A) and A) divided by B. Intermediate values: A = 18.6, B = 18.2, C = 18.1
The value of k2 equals 4.35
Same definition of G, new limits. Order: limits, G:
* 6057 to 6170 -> 6168.14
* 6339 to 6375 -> 6370.22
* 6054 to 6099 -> 6094.73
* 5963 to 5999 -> 5997.28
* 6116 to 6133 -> 6131.32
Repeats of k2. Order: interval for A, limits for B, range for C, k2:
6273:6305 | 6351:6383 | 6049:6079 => 4.22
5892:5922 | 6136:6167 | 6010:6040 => 4.12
